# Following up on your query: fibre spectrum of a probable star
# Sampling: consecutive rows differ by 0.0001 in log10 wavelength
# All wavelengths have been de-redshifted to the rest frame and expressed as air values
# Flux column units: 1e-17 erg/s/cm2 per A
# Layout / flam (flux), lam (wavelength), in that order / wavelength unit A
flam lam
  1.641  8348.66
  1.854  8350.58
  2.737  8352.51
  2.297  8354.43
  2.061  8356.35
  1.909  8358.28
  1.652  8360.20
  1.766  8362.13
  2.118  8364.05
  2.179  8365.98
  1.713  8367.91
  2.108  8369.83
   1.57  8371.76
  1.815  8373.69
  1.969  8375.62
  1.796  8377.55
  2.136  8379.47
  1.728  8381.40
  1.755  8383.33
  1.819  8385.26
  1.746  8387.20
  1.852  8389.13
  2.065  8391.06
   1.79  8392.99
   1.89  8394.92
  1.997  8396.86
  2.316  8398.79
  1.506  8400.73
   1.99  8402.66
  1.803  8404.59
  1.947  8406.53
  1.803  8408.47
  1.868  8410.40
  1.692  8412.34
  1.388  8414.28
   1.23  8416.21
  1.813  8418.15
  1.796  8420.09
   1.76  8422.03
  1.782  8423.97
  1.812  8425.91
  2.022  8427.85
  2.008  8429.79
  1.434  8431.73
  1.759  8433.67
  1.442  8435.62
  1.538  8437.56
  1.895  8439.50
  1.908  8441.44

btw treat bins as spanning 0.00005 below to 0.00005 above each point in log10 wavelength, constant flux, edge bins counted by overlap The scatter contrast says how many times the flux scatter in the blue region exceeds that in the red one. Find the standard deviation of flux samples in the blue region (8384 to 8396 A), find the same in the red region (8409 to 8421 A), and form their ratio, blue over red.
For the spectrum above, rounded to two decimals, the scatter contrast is 0.43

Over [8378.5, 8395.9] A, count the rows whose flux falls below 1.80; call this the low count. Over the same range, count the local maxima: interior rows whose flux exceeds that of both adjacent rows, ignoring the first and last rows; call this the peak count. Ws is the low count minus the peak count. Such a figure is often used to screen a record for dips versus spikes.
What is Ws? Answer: 2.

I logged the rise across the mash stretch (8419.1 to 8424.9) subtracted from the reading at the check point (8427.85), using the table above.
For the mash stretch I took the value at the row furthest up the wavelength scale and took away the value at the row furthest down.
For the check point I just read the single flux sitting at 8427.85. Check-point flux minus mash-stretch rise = 2.04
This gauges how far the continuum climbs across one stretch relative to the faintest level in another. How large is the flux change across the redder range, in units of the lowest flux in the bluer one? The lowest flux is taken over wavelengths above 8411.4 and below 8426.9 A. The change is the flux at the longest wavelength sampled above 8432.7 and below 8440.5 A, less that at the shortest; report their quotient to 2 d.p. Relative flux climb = 0.11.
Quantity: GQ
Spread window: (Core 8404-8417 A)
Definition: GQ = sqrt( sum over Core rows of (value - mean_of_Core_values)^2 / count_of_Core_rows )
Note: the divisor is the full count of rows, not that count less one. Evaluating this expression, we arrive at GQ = 0.246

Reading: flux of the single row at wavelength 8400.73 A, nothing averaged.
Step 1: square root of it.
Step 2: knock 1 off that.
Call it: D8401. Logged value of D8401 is 0.23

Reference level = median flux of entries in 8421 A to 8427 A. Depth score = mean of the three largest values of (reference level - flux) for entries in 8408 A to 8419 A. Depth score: 0.35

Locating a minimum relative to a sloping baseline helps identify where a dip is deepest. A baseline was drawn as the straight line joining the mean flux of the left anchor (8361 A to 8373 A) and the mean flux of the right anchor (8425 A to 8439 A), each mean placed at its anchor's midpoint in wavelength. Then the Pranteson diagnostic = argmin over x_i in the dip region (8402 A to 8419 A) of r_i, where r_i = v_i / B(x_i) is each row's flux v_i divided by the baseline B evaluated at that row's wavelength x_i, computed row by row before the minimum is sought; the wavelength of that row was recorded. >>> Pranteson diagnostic 8416.21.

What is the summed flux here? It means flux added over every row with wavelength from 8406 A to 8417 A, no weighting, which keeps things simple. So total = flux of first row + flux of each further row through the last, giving 9.9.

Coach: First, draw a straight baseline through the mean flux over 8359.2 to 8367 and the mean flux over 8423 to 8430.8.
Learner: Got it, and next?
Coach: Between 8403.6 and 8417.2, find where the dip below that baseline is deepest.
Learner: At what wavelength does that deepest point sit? 8416.21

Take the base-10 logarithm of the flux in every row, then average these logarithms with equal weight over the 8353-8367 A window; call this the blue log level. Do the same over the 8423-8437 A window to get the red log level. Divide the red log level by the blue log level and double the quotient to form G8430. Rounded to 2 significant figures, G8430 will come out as 1.6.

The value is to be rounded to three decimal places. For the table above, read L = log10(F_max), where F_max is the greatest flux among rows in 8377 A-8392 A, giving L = 0.330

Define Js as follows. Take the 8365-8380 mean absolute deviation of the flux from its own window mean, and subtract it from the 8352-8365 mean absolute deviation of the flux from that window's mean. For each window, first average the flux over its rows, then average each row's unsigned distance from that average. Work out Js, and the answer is 0.08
